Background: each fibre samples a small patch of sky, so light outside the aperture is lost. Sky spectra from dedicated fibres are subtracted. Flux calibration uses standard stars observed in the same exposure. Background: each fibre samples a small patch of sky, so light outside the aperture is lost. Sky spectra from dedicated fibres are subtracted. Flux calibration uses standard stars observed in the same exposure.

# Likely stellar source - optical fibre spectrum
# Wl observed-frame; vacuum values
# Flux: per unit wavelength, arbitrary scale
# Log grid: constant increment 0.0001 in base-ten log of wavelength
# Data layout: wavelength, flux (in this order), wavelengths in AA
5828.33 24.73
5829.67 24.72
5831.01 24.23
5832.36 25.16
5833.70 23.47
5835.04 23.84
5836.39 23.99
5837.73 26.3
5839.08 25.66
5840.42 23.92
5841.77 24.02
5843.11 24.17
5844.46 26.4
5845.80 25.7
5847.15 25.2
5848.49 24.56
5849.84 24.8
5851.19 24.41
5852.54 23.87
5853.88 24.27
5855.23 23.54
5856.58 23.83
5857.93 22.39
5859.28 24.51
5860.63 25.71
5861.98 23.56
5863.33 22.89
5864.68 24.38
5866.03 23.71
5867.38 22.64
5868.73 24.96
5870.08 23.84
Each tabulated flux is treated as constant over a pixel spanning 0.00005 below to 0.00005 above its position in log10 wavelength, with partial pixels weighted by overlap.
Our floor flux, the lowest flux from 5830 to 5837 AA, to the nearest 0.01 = 23.47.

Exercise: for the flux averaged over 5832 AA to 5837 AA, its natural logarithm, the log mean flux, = 3.18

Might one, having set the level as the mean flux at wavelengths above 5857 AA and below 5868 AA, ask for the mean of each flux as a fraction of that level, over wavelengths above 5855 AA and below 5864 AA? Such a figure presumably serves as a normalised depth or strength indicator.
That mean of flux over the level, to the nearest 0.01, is 1.00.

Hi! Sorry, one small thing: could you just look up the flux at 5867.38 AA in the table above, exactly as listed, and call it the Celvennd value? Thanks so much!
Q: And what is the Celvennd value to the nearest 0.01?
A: 22.64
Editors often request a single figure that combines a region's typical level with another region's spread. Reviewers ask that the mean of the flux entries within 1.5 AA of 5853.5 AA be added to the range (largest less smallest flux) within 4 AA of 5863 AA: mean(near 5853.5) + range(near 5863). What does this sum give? 26.9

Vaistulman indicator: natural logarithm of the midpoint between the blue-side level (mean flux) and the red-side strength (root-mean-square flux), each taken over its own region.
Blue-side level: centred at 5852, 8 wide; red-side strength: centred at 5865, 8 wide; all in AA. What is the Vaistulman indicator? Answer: 3.18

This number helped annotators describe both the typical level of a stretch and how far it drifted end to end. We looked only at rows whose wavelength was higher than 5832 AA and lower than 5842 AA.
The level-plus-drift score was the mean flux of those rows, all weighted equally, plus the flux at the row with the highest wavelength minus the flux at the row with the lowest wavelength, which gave 23.4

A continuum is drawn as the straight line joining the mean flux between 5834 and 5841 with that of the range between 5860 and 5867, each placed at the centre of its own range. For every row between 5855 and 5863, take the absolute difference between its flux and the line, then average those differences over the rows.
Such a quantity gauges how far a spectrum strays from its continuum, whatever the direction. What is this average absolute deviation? 0.90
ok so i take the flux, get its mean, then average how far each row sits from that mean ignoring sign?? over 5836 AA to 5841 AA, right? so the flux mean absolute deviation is 1.01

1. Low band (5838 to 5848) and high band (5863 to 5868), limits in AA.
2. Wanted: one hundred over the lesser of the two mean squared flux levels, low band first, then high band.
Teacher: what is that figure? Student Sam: 0.182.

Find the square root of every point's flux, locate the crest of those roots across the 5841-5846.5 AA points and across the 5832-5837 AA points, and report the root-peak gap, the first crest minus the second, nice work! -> 0.12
